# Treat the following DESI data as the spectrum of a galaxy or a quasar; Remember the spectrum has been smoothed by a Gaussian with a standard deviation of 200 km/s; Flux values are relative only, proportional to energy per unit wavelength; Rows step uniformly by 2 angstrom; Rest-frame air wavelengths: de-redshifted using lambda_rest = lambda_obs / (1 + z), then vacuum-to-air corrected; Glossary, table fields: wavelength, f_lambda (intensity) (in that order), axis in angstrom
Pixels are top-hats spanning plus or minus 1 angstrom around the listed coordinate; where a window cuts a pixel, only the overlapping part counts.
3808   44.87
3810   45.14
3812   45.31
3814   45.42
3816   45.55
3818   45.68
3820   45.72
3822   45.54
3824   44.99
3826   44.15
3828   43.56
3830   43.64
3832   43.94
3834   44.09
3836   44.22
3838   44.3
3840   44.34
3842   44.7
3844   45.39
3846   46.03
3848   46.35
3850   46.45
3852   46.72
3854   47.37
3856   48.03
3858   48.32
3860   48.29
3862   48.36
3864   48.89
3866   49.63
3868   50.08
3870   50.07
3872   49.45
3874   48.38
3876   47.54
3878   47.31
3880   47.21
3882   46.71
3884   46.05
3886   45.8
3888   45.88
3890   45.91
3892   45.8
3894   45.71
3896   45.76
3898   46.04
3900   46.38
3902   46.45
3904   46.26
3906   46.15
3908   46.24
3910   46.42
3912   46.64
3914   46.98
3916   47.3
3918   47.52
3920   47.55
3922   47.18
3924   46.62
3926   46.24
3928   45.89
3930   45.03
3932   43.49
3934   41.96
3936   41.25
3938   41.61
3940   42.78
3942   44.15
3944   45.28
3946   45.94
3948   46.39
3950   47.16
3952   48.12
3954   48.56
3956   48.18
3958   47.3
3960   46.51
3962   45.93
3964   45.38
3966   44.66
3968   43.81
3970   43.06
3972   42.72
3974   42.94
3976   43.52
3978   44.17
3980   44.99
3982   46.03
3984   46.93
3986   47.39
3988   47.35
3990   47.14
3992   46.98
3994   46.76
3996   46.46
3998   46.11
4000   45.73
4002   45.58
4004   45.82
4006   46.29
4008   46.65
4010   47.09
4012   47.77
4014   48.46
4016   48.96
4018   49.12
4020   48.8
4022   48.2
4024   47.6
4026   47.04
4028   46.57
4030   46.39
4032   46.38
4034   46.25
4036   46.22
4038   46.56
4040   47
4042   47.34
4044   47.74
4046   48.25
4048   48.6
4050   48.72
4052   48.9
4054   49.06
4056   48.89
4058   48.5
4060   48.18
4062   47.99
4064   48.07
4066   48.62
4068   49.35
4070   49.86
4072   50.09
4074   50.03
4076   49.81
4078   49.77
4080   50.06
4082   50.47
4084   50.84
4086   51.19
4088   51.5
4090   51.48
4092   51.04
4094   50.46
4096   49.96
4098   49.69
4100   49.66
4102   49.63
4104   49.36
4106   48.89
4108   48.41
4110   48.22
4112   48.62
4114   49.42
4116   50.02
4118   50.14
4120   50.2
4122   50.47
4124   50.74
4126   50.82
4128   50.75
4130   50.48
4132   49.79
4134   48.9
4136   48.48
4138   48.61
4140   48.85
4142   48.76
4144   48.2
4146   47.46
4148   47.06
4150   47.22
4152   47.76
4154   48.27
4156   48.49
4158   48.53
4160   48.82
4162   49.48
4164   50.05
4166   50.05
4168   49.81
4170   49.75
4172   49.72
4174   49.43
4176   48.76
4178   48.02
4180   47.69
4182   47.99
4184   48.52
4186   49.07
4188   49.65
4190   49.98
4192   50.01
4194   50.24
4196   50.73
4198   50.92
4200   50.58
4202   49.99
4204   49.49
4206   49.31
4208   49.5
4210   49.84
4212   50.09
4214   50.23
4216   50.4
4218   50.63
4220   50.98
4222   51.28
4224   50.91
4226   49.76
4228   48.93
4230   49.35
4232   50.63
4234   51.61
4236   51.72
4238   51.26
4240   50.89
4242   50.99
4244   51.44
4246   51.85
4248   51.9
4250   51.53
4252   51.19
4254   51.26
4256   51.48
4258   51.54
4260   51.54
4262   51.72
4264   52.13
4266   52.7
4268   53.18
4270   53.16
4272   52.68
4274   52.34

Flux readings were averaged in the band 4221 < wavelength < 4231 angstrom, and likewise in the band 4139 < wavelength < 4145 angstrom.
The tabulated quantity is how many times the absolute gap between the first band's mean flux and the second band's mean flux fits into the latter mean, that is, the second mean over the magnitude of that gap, 34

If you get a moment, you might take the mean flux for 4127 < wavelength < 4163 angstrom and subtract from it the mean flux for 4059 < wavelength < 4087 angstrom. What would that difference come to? -1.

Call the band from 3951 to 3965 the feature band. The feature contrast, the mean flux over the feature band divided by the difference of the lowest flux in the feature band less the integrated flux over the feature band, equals -0.077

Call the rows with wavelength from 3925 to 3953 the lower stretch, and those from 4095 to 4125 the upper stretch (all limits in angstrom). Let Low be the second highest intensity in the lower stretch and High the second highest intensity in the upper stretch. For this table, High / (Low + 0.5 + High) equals 0.514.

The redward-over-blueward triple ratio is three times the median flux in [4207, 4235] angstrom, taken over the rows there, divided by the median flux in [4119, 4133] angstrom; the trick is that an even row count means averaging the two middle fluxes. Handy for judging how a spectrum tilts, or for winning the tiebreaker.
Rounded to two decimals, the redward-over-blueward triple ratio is 2.99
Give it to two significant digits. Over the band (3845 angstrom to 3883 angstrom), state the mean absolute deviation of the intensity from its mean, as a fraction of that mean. 0.022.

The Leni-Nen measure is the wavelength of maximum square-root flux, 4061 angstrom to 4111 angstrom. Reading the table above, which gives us 4088 angstrom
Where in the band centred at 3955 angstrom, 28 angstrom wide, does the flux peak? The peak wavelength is 3954 angstrom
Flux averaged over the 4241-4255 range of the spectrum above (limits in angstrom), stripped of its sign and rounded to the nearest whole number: 51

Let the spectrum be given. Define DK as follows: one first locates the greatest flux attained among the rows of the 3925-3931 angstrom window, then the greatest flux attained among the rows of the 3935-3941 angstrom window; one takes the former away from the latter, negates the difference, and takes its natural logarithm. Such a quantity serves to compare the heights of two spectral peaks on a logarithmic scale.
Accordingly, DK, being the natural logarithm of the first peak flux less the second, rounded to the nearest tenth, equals 1.2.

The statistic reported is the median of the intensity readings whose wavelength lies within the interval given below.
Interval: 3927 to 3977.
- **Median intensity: 45.0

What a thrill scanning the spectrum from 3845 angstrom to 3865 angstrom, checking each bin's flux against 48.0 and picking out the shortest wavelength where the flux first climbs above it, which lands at 3856 angstrom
